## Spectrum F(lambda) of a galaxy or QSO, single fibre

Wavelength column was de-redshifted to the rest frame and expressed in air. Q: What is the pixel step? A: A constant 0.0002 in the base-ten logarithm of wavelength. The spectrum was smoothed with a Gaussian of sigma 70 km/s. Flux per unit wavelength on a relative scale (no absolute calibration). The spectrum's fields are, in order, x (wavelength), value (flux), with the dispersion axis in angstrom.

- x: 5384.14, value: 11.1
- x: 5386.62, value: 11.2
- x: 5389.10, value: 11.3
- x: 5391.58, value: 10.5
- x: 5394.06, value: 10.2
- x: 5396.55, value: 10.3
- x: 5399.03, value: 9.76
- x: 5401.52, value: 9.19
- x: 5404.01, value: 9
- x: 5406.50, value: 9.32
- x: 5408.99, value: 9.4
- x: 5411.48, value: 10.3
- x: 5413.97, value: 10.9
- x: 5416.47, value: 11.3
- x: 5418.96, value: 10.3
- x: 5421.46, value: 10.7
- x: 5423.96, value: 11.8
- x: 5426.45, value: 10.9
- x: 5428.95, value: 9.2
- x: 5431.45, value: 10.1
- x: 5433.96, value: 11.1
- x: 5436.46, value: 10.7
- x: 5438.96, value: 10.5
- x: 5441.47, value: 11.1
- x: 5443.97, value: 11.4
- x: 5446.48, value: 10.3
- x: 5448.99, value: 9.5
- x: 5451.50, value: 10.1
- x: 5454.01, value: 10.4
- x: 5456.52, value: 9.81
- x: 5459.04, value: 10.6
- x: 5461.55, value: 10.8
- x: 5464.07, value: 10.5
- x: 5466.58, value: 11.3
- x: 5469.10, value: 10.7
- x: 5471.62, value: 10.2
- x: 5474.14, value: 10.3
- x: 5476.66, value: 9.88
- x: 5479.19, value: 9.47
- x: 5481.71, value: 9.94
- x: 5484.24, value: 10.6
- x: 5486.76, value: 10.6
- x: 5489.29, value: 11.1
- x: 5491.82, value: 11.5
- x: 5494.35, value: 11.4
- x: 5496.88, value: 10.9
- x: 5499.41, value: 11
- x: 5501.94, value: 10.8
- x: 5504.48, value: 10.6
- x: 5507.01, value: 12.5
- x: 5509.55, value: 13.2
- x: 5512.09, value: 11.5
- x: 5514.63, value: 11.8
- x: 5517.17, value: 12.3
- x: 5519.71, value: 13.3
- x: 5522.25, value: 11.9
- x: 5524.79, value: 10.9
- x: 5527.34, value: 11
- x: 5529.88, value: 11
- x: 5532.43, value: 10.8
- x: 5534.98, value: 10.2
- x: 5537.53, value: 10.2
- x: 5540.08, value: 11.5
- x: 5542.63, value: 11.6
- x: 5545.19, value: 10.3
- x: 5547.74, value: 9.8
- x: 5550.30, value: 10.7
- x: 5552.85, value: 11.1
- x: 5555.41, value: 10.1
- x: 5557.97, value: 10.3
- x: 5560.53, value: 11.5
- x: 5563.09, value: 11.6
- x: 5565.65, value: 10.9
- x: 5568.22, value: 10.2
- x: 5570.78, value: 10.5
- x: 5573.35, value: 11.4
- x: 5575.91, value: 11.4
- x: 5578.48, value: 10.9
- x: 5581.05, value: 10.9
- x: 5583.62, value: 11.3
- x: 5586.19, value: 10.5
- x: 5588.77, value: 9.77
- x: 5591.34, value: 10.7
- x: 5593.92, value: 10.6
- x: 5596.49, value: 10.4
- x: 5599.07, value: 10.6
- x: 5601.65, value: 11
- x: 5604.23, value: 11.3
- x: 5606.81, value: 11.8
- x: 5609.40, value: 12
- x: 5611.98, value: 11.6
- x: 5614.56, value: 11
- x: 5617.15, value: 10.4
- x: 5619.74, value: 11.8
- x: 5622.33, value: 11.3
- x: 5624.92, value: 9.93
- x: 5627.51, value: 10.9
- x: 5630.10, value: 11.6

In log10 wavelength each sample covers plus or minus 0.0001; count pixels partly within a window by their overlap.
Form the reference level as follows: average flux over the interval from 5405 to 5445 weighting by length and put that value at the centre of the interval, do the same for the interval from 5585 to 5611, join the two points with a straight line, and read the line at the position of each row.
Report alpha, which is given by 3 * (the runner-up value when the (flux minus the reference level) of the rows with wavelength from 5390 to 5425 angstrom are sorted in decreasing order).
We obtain 2.3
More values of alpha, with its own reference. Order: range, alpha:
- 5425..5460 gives 1.6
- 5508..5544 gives 7.5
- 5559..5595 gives 2.1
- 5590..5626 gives 2.7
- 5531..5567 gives 2.4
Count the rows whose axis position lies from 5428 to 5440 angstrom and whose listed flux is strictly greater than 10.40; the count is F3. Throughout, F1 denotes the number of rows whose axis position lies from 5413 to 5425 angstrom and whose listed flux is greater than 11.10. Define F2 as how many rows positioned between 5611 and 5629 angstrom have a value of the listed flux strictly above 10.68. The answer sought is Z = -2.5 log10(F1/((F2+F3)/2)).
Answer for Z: 0.8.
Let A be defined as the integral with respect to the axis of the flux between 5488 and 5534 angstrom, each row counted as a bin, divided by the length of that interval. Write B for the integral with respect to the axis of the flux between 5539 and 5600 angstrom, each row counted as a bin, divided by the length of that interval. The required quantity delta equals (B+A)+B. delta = 33.1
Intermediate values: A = 11.5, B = 10.77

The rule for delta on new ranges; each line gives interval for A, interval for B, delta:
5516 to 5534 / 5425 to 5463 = 32.5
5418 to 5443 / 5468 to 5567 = 32.7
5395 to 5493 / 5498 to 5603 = 32.5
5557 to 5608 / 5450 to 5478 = 31.7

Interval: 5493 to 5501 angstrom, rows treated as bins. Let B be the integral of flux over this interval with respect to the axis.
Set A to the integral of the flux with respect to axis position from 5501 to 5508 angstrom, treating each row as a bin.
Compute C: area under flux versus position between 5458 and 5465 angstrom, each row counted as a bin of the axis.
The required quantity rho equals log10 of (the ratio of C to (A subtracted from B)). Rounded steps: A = 79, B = 89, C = 74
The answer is 0.88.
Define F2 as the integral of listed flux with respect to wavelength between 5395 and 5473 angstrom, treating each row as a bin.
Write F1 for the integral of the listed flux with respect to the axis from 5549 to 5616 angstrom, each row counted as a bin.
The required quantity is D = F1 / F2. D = 0.9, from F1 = 732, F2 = 809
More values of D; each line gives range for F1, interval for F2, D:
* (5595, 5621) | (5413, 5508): 0.3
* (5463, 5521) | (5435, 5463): 2.2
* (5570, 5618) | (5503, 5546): 1.1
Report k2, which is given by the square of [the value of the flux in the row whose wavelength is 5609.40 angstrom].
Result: 144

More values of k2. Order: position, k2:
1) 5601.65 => 121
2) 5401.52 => 84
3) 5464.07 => 110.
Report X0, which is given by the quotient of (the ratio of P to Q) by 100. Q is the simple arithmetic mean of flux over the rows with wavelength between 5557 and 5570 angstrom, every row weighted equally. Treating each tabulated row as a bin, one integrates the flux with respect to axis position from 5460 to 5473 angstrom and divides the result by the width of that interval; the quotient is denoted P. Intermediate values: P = 10.7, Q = 10.9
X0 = 0.0098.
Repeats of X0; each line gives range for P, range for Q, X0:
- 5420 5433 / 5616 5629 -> 0.0097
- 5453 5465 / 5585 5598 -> 0.0100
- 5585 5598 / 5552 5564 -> 0.0095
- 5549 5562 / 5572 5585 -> 0.0096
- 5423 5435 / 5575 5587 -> 0.0096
